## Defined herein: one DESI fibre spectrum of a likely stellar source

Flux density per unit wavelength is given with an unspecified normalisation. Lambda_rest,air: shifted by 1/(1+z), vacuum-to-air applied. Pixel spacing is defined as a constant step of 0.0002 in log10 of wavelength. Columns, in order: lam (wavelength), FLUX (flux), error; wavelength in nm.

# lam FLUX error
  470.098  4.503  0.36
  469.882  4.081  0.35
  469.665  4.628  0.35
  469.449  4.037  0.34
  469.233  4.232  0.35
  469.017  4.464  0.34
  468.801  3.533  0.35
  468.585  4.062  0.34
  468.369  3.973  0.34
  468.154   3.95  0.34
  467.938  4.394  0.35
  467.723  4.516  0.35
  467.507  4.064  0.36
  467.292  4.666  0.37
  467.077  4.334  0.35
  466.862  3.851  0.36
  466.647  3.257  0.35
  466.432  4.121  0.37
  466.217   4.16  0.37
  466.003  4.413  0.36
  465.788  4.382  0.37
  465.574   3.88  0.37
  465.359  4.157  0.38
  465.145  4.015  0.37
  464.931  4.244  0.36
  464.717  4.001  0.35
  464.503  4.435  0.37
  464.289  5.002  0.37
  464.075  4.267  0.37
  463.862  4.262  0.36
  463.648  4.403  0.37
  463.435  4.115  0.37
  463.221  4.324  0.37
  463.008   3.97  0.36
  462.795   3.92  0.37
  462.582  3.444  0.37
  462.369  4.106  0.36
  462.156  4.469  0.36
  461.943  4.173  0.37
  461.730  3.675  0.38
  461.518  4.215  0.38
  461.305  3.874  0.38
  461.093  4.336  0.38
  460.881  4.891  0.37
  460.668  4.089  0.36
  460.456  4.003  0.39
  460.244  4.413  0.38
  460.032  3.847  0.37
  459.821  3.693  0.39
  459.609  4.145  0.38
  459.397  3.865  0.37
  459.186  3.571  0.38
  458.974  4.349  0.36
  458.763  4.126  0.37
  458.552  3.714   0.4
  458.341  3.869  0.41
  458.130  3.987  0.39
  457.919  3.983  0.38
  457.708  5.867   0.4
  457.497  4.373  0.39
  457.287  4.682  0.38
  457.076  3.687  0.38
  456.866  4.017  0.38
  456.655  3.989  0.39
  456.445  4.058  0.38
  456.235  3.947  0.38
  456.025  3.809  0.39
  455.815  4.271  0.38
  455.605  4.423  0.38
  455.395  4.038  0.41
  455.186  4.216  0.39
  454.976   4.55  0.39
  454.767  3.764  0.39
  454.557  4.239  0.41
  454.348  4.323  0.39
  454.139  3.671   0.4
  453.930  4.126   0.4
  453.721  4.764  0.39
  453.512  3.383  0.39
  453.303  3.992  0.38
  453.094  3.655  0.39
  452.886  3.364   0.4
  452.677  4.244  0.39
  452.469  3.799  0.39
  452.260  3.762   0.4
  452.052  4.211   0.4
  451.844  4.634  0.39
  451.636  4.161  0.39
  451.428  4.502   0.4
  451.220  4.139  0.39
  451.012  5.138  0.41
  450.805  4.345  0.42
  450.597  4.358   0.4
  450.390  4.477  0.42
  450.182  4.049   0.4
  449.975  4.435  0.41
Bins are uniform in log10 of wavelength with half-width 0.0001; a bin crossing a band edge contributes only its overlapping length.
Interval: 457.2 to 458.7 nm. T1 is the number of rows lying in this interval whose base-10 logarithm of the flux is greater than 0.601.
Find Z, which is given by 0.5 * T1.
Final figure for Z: 1.5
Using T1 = 3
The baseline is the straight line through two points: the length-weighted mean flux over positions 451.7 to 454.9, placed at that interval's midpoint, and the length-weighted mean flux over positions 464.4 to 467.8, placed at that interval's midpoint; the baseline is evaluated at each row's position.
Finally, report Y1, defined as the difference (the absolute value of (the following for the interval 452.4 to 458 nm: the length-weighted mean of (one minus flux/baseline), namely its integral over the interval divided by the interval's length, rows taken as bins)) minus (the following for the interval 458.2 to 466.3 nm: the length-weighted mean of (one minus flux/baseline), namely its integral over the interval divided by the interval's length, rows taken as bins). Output 0.029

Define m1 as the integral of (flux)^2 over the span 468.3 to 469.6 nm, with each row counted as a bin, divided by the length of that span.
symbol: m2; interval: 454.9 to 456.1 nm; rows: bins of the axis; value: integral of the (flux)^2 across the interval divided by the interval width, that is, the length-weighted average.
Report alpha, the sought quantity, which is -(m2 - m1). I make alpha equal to -1.2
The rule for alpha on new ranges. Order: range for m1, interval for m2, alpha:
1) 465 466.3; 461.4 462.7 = 1.2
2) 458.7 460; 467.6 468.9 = -1.0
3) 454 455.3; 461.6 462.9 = 1.3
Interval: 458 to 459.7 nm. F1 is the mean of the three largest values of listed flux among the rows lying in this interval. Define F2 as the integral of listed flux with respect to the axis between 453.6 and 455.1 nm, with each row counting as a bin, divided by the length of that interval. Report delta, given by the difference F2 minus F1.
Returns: 0.0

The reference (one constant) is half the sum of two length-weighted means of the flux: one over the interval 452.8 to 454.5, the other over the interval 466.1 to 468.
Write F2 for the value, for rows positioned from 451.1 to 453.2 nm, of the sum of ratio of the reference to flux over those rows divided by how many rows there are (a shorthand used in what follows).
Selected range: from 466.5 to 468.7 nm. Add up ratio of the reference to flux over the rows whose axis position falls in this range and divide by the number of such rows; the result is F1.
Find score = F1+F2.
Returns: 2.00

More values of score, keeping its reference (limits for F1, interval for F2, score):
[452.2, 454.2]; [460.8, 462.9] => 2.04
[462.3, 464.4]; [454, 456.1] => 1.96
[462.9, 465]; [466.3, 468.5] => 1.93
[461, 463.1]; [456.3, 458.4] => 1.98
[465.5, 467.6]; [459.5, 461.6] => 1.97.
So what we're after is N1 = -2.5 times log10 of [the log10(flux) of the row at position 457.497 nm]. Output 0.48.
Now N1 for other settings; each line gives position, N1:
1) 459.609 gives 0.52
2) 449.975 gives 0.47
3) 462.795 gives 0.57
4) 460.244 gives 0.48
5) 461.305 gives 0.58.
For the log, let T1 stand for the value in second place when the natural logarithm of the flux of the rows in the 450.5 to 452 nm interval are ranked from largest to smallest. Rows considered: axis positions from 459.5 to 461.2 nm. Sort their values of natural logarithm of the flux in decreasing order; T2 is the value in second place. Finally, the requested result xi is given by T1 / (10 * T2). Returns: 0.103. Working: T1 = 1.53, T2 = 1.48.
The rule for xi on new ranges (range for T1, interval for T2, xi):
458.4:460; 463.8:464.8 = 0.095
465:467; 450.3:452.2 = 0.096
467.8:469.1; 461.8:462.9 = 0.104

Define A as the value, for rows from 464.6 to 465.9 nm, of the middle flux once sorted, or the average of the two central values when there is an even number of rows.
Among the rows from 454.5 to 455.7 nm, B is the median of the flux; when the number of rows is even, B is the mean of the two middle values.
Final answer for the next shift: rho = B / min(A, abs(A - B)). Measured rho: 30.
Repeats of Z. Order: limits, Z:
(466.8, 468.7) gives 3.0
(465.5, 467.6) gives 3.5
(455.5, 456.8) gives 1.5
